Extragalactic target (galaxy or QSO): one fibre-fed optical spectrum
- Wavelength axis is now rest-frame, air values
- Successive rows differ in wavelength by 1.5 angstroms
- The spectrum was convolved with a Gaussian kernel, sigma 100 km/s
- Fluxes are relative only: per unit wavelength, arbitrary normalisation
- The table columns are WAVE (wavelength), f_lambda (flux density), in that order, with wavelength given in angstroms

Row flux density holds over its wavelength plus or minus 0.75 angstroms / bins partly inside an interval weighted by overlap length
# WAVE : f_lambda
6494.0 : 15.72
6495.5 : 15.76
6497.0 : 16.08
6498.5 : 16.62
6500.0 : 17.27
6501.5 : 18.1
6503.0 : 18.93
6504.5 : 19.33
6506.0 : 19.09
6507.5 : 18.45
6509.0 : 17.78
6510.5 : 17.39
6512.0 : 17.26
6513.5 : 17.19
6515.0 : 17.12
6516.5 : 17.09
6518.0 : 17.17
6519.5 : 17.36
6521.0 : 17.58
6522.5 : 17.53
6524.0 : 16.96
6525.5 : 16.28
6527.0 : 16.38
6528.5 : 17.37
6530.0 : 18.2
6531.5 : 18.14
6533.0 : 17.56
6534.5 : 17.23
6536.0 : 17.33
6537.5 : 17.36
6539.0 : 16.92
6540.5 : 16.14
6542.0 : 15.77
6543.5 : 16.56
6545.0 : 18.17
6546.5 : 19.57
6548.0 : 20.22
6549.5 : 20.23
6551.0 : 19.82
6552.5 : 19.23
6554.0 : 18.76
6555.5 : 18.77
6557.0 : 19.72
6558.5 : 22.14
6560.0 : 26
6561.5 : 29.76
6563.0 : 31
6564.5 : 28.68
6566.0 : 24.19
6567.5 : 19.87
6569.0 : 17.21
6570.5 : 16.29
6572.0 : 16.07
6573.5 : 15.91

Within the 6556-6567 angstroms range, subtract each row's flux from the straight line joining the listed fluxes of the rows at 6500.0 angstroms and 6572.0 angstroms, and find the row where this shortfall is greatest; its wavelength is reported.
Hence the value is 6557.0 angstroms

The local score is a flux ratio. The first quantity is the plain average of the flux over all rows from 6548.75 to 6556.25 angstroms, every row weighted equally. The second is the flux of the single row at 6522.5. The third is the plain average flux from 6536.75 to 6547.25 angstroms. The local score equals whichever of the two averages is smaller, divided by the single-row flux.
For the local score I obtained 0.98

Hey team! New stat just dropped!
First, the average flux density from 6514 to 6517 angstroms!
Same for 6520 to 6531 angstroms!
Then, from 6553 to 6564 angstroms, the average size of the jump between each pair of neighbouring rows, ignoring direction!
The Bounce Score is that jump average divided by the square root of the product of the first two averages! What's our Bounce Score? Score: 0.12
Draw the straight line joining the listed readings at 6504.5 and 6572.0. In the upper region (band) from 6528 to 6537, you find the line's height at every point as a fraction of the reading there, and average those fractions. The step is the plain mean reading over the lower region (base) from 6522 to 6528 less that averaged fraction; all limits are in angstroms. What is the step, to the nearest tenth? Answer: 15.8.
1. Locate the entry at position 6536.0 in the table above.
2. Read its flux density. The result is 17.33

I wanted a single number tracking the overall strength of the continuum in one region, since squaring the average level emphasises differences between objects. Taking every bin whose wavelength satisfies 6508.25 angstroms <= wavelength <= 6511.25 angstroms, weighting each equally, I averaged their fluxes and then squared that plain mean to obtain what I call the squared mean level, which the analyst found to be 309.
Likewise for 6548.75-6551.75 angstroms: 401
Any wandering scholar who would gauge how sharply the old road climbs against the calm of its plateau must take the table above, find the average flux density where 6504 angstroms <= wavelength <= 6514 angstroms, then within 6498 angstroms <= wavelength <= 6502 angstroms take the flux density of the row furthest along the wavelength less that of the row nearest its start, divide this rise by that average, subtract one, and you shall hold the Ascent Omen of -0.92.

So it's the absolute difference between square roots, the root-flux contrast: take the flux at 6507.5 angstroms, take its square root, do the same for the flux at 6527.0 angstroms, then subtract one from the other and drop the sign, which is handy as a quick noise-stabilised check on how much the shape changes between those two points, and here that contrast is 0.25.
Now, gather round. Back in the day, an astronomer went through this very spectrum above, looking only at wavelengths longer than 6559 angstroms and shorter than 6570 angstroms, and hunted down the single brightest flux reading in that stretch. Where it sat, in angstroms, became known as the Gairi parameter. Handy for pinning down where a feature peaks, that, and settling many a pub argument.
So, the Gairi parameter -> 6563.0 angstroms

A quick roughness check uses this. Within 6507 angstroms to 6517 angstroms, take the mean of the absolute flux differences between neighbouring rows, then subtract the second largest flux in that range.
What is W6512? -17.6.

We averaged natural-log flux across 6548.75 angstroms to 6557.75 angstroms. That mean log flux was 2.97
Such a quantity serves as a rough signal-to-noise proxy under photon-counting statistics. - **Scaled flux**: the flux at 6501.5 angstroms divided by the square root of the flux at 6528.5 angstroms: 4.3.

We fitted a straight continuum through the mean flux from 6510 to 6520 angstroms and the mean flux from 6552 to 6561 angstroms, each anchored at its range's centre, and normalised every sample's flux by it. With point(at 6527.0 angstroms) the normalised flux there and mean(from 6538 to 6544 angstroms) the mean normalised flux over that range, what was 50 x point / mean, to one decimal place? 53.5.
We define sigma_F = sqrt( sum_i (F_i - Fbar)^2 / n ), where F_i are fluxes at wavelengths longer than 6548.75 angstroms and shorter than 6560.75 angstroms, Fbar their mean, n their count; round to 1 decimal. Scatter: 2.3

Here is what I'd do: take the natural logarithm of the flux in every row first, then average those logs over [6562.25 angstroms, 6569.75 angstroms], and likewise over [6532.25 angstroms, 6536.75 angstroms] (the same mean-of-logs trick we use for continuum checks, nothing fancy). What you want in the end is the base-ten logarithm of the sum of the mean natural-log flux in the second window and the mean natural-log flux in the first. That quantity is 0.78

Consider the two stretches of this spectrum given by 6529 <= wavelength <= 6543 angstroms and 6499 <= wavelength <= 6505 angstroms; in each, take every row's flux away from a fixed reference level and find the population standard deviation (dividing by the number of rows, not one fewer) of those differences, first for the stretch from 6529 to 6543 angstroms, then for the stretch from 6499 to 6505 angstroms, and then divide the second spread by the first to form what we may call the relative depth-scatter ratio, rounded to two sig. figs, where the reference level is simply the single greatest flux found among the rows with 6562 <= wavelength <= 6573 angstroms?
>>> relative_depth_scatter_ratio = 1.0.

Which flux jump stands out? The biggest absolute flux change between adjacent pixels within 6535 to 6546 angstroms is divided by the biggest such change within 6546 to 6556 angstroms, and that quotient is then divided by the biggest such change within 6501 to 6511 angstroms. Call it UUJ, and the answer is 3.0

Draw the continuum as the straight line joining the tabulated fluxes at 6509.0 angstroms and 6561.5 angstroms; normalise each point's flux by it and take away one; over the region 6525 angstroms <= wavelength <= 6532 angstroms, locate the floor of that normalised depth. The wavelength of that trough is 6527.0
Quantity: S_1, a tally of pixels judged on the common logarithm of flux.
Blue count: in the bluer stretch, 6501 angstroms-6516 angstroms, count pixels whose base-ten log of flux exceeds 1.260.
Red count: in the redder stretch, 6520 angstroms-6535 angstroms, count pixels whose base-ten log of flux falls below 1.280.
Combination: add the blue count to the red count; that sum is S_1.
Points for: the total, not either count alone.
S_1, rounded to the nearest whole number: 14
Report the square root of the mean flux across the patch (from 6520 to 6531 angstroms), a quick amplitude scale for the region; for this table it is 4.15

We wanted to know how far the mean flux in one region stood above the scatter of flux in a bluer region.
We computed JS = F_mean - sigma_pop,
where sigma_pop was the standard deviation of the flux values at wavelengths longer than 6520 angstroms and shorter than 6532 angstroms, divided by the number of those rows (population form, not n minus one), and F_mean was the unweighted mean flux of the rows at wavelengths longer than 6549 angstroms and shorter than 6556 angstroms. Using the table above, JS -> 18.7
